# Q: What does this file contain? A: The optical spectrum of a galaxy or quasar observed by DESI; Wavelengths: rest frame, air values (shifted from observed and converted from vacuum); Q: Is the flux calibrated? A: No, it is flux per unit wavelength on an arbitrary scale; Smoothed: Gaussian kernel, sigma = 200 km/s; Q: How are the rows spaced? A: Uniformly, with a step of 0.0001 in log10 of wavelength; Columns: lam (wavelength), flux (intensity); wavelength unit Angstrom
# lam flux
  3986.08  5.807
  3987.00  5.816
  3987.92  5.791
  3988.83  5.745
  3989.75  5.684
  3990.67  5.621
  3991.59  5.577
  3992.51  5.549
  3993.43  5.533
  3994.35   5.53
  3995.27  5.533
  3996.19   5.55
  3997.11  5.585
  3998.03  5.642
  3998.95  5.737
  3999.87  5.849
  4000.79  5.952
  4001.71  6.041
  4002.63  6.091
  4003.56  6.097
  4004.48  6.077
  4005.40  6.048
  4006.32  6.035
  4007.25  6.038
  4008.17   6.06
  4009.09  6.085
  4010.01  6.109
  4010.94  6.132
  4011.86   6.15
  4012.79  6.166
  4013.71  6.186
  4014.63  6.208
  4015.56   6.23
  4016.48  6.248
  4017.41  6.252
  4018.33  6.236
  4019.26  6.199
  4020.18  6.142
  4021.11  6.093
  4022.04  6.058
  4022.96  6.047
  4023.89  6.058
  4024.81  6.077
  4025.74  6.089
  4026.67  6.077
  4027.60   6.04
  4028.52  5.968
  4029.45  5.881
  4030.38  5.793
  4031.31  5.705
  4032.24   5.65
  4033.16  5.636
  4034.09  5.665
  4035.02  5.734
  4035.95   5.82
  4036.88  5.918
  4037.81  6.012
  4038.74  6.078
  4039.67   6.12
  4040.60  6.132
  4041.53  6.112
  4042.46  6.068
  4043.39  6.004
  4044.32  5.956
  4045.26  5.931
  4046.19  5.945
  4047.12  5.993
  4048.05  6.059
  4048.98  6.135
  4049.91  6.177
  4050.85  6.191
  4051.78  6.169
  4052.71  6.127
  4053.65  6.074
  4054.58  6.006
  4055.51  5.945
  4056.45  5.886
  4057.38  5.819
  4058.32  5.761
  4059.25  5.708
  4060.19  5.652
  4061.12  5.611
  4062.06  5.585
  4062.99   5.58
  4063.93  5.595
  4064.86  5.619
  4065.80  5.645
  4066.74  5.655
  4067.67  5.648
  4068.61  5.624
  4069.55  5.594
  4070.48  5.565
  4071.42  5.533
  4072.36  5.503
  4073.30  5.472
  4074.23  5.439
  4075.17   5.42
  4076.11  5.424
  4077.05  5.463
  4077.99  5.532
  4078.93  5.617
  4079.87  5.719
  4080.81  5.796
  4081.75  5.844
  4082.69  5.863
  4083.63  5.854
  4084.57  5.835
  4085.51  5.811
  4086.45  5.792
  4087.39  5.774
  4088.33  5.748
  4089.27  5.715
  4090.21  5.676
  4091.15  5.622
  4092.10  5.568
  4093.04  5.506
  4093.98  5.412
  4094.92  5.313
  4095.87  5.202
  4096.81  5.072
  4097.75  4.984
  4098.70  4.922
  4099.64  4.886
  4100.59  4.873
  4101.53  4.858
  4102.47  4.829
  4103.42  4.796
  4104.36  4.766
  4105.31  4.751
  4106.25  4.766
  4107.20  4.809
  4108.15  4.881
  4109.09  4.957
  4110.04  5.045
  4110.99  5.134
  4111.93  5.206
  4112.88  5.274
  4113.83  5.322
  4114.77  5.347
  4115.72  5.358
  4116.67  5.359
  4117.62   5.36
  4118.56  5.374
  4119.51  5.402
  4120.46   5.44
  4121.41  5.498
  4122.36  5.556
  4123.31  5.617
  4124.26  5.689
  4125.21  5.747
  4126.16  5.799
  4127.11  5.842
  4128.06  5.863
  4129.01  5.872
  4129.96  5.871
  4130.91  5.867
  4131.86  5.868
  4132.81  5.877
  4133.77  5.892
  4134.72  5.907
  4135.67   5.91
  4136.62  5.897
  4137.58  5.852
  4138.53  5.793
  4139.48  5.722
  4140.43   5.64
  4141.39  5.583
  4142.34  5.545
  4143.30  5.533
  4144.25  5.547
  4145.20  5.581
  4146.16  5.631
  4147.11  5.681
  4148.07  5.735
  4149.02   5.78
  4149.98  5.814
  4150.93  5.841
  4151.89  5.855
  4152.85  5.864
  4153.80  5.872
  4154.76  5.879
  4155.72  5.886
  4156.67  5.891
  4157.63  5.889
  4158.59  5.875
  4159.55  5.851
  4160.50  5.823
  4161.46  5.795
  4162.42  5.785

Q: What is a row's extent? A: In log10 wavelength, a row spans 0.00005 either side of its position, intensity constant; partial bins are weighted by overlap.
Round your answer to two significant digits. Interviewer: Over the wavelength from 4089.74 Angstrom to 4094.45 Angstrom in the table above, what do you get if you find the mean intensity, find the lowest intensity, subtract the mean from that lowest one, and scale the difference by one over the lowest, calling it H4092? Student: -0.027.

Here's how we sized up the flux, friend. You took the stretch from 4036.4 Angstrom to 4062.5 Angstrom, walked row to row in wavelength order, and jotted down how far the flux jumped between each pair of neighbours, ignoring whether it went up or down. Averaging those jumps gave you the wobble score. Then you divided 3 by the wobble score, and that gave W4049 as 63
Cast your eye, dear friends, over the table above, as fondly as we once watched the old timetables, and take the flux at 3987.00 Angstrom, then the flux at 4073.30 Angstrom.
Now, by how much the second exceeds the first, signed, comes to -0.34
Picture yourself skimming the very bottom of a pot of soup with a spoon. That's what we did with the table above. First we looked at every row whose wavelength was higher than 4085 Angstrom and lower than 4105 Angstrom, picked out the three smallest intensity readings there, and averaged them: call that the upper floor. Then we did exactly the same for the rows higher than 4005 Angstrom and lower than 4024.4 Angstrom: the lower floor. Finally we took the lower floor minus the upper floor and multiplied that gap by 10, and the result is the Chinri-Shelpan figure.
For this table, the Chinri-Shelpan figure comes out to 12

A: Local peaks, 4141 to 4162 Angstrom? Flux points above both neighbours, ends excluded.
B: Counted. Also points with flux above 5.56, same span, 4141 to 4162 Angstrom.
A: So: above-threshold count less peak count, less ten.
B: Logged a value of 8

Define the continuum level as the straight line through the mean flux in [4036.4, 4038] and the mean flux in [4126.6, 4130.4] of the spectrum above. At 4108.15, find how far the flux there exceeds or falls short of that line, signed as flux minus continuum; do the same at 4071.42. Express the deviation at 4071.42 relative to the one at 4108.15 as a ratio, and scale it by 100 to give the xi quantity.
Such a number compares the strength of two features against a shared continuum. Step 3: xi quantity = 39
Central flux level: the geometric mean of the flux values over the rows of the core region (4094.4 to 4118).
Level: 5.04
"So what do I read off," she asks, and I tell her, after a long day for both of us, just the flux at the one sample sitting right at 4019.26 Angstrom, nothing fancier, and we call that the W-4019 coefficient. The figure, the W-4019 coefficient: 6.199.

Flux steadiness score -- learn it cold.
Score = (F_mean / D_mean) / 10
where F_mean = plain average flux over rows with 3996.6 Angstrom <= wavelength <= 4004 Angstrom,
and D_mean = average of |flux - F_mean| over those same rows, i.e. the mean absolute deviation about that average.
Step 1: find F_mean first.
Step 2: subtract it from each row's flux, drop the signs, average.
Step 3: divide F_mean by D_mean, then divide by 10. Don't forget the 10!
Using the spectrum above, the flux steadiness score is 3.4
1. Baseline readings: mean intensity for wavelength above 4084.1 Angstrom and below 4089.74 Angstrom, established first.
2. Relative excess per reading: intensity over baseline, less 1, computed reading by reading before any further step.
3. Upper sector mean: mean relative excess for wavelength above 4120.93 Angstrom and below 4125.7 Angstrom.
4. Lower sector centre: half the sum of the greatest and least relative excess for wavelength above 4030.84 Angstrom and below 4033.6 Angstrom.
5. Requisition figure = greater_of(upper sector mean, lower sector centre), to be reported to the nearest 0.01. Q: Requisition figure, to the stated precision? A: -0.02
